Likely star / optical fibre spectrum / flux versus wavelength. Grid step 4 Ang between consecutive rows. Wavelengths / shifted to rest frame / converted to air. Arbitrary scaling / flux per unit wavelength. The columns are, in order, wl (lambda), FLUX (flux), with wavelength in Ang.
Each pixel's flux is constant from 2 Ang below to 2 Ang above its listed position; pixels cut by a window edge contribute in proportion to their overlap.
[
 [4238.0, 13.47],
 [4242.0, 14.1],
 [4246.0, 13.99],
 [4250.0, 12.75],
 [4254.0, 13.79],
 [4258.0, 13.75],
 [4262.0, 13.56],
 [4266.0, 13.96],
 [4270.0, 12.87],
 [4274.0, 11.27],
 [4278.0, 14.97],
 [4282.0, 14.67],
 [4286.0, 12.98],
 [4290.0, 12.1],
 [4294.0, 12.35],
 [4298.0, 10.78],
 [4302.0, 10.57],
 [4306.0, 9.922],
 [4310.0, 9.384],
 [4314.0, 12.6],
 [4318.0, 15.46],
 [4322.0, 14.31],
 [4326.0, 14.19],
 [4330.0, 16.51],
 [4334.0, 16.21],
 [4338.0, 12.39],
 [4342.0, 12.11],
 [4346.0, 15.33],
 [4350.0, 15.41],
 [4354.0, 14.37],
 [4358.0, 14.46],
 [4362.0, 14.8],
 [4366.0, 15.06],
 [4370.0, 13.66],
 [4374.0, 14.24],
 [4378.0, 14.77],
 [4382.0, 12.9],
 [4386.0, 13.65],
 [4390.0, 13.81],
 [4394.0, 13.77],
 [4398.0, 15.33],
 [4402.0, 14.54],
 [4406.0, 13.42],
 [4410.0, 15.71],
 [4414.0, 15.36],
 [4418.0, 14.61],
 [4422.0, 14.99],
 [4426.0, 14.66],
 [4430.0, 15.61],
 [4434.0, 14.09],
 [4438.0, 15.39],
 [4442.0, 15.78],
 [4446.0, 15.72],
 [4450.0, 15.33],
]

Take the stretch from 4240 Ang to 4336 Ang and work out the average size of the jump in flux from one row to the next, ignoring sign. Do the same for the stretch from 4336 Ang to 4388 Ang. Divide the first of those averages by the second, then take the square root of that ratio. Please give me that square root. 1.13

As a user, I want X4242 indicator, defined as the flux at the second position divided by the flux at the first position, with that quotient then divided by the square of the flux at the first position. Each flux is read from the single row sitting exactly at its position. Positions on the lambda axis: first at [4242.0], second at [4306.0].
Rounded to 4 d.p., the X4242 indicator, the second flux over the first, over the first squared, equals 0.0035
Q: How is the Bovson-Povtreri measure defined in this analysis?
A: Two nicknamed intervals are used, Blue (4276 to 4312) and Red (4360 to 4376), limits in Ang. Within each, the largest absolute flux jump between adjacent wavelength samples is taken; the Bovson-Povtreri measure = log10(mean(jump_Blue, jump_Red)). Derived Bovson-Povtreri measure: 0.19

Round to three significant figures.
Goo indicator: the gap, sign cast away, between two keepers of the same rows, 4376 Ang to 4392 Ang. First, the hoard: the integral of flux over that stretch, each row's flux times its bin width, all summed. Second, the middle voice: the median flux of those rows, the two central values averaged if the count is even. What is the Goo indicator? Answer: 207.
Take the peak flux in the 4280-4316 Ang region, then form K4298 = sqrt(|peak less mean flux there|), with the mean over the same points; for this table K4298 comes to 1.7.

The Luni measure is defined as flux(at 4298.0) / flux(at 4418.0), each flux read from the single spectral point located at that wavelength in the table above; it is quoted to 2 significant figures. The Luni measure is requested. 0.74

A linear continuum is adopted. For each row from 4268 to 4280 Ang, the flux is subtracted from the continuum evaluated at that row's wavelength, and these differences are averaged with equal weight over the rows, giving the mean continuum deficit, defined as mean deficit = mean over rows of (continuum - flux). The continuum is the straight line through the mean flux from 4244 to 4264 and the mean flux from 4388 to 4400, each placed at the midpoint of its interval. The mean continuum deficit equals 0.6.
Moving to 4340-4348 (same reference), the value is 0.3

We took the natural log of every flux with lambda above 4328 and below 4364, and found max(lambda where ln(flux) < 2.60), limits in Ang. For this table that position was 4342.0 Ang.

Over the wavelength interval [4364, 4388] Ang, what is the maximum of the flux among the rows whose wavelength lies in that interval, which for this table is 15.06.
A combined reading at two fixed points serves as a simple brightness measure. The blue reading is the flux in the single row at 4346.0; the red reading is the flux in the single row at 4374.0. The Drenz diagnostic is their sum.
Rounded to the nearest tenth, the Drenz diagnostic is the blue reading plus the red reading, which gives 29.6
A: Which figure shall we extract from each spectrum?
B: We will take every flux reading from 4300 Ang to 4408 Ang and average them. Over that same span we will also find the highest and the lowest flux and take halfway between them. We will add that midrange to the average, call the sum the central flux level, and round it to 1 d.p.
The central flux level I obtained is 26.8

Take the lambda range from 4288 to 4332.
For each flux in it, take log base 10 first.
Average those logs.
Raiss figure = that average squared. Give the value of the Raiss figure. 1.19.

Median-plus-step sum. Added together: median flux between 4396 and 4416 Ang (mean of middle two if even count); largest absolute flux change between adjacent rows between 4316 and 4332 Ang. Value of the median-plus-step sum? 17.65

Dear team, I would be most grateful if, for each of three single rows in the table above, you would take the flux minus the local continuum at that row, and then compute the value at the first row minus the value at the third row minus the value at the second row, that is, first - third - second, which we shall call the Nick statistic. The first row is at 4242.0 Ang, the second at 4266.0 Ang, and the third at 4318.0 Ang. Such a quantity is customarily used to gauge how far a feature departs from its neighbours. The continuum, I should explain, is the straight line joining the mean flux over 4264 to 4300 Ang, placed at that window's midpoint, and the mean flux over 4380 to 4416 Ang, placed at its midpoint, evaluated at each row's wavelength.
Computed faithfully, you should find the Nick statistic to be -1.7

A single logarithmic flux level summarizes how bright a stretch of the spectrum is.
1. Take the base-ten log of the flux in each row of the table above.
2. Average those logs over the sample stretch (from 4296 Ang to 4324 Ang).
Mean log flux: 1.07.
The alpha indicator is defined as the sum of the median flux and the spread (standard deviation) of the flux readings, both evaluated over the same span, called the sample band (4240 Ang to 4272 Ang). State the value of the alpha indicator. 14.3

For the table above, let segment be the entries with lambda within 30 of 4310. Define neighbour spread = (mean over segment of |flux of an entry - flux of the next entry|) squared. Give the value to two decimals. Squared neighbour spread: 1.95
